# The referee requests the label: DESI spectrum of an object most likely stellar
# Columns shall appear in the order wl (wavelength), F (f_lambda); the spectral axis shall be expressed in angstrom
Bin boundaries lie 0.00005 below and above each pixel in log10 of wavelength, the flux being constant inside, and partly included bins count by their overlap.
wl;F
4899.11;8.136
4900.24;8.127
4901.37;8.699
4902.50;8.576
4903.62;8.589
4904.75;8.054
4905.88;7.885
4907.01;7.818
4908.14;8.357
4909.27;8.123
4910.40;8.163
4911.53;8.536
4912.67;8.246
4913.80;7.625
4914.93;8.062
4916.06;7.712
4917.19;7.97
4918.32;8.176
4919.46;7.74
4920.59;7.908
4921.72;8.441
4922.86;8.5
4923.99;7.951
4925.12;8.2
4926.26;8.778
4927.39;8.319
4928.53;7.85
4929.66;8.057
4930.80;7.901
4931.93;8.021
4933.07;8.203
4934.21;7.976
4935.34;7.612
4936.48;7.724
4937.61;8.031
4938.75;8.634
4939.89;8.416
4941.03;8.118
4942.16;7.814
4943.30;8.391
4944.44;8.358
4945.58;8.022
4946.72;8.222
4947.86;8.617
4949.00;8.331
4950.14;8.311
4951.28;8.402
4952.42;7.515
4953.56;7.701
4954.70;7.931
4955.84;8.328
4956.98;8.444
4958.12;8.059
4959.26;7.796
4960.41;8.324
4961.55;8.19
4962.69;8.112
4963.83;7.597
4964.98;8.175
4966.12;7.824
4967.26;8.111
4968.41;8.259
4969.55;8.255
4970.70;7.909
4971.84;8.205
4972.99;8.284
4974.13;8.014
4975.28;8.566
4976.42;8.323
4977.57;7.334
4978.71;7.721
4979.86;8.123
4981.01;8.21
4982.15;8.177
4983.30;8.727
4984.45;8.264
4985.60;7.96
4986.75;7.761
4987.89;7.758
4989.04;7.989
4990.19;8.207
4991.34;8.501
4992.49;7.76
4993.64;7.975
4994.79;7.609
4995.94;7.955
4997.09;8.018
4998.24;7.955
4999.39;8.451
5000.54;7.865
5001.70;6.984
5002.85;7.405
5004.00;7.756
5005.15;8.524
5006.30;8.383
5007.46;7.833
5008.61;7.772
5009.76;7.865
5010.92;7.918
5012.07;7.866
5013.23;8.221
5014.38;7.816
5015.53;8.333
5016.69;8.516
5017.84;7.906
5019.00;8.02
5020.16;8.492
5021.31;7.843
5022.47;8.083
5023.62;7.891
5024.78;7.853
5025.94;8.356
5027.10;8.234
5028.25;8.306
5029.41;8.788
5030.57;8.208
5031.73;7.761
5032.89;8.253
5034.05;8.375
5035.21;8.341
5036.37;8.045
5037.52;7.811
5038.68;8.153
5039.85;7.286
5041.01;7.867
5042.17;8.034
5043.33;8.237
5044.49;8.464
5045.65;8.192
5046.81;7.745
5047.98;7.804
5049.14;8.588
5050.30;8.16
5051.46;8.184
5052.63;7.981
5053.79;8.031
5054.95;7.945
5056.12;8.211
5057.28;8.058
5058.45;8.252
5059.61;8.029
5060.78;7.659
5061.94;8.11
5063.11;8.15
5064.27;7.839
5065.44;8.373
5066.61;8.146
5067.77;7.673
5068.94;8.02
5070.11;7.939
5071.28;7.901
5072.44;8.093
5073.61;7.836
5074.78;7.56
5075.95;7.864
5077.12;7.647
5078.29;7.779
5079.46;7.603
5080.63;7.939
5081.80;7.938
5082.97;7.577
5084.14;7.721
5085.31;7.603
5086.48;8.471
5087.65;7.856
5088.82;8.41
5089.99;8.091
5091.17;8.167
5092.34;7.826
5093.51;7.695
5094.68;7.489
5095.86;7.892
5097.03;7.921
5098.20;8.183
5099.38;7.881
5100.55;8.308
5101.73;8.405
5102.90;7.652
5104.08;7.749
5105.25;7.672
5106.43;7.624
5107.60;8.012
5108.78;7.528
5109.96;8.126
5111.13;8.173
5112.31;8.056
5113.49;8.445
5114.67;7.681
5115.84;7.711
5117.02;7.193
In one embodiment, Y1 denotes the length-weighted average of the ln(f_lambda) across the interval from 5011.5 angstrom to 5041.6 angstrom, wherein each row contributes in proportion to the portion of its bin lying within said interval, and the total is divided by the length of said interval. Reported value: 2.09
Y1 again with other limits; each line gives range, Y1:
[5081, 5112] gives 2.07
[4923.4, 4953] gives 2.10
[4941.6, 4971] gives 2.09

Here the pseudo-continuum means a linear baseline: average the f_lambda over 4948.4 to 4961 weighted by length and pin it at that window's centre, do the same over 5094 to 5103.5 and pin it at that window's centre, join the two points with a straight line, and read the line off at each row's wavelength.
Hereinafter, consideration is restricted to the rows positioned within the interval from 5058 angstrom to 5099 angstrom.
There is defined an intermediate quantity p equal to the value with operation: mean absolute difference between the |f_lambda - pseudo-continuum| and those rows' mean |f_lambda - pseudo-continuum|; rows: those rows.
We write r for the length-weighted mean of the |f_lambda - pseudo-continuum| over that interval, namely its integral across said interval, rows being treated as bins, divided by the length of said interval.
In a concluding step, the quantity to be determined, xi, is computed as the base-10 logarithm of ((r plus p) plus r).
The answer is -0.26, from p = 0.123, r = 0.213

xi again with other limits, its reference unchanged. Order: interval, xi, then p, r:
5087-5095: -0.21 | 0.123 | 0.247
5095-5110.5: -0.23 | 0.116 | 0.234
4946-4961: -0.17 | 0.117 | 0.278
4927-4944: -0.23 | 0.127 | 0.234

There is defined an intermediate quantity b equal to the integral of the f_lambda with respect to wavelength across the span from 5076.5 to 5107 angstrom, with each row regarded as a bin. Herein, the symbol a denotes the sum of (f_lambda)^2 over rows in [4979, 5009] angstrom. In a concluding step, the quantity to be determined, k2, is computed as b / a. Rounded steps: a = 1666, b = 241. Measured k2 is 0.144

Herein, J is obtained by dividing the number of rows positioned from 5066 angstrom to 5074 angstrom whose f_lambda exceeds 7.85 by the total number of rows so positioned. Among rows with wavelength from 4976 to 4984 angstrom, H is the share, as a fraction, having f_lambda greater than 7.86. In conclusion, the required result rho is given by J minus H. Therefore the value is 0.0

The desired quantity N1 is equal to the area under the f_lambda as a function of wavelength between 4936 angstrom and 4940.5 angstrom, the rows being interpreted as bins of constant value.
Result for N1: 37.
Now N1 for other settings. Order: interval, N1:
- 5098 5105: 56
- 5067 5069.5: 20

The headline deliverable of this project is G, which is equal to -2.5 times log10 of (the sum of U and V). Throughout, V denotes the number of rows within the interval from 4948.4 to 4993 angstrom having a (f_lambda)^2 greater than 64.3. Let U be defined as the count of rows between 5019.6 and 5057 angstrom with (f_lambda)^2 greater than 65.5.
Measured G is -4.0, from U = 17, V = 24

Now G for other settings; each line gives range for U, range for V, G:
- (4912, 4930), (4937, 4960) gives -3.4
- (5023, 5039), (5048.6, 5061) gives -3.1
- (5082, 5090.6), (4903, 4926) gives -2.9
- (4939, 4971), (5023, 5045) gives -3.7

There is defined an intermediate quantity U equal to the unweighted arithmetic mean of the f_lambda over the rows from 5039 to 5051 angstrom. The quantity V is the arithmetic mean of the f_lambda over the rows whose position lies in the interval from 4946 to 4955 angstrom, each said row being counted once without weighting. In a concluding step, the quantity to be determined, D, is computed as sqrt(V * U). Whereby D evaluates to 8.08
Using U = 8.04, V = 8.13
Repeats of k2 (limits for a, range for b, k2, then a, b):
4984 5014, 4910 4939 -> 0.143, 1644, 234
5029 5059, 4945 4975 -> 0.142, 1711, 243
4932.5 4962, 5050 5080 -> 0.139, 1722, 239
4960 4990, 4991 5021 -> 0.141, 1701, 240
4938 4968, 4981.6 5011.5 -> 0.138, 1727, 238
